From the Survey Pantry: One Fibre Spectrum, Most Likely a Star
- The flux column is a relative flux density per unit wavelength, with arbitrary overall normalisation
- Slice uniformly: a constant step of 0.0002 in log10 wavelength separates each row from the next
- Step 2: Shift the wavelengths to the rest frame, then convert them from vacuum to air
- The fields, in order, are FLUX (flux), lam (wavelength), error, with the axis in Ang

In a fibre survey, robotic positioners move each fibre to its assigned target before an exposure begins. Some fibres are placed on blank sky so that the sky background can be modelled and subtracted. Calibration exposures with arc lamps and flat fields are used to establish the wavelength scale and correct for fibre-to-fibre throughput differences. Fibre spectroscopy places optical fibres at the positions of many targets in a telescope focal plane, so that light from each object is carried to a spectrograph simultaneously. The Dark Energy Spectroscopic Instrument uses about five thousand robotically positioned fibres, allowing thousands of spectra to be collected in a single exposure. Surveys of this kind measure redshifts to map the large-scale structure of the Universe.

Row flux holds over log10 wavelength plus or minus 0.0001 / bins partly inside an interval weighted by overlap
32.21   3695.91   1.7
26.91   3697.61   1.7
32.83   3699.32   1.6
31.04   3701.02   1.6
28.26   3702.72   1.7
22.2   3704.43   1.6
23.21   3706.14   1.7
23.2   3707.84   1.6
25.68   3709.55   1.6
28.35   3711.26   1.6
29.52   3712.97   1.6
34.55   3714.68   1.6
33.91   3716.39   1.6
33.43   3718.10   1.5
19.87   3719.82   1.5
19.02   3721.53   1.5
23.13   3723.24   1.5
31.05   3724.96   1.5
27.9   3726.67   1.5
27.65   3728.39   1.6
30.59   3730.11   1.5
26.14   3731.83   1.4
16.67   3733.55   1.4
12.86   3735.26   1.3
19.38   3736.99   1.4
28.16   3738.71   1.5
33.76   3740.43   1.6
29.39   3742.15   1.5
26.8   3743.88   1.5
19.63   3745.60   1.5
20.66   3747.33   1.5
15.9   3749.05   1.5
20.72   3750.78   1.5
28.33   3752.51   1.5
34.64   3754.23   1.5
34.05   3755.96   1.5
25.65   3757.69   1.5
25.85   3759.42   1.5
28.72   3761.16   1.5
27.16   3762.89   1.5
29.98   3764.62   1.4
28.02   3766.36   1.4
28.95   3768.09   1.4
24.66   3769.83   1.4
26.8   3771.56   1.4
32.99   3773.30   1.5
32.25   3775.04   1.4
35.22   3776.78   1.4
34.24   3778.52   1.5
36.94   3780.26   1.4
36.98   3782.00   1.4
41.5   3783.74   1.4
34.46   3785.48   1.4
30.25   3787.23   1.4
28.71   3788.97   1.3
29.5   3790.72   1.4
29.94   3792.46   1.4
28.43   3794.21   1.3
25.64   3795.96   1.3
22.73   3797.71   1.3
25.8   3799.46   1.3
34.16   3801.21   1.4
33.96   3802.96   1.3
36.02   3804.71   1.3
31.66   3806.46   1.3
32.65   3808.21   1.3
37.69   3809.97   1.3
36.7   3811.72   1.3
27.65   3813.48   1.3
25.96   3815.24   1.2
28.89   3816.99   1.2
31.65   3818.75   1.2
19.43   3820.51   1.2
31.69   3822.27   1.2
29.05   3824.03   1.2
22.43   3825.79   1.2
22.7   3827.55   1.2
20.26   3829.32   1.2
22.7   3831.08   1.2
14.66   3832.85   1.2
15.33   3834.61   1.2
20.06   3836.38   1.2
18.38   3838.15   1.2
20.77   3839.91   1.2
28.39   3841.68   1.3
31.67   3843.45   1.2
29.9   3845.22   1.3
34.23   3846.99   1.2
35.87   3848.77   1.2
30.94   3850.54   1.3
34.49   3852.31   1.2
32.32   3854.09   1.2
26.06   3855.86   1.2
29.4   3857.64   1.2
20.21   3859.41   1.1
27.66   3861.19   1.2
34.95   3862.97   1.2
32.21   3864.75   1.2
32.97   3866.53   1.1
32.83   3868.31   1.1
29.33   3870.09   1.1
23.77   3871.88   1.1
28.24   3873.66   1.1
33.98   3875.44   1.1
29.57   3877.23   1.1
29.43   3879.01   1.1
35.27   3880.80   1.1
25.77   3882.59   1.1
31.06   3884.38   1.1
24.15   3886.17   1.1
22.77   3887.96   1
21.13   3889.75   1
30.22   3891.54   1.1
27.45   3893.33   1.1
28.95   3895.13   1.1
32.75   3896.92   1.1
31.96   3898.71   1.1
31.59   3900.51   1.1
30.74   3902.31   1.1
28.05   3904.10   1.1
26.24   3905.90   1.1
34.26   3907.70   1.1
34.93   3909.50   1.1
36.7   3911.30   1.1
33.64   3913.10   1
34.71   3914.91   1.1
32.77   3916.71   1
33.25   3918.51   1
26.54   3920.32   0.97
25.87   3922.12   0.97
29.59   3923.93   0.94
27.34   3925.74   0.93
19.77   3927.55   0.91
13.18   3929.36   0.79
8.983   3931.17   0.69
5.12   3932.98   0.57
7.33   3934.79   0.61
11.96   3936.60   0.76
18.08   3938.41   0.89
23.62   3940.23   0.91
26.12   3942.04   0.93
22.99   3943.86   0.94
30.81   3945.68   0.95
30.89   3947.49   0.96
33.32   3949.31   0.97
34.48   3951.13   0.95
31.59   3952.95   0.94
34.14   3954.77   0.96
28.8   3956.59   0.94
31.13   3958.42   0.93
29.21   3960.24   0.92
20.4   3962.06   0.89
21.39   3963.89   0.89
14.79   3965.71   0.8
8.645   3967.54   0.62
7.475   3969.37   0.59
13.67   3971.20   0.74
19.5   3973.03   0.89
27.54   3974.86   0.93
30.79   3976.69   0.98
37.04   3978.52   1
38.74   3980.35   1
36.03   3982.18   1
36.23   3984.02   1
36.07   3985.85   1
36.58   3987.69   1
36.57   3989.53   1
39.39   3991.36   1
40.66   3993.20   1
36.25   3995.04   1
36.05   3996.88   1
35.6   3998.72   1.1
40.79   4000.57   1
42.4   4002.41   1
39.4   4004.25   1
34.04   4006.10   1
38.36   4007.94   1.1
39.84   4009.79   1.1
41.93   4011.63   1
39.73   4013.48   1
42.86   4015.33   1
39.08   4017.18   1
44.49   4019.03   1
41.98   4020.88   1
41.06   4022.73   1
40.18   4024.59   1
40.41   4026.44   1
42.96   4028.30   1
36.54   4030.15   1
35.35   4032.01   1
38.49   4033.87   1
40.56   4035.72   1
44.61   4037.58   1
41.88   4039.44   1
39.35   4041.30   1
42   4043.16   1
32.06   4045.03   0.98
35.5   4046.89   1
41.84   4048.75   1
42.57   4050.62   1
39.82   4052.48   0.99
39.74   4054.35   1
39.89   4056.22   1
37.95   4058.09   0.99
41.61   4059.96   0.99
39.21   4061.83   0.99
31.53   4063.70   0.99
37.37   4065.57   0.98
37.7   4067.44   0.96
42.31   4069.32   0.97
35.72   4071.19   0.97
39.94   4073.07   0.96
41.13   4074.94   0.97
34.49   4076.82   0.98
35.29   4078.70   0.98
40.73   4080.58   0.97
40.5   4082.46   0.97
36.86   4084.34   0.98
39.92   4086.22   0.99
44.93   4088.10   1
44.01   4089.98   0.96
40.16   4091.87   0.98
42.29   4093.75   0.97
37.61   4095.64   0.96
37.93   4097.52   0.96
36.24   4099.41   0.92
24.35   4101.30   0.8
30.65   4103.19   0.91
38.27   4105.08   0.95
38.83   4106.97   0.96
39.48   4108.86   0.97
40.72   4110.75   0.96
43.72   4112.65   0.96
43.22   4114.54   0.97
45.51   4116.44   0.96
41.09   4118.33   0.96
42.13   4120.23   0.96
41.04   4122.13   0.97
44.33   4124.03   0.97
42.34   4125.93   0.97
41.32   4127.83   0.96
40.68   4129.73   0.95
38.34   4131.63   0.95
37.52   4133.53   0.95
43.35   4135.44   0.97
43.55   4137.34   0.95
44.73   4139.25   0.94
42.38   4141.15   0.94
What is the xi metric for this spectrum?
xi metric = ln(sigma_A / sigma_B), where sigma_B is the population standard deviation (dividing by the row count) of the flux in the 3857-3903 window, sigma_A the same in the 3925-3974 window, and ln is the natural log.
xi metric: 0.8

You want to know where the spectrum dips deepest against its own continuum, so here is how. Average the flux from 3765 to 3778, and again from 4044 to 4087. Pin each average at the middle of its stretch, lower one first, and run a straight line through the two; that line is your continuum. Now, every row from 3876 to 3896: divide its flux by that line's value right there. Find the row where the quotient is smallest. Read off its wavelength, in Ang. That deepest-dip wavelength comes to 3889.75 Ang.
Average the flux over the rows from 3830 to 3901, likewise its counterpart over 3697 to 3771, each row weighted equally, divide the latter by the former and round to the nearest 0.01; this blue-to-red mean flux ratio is 0.94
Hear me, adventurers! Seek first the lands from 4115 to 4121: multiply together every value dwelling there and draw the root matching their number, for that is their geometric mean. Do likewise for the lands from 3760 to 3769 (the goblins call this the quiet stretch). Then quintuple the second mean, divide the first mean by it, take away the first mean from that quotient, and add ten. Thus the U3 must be -32.6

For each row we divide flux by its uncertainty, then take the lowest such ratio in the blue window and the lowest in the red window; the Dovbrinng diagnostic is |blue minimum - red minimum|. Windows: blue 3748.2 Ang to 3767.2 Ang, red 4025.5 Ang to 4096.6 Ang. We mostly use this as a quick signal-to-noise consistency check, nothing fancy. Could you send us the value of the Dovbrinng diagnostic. 21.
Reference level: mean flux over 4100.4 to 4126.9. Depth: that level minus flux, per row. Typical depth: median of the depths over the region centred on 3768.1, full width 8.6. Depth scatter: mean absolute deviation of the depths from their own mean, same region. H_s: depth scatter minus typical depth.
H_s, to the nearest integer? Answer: -10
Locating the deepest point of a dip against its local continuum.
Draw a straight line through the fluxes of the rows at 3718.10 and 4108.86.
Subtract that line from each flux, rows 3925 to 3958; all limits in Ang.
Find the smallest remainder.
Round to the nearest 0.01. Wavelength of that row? 3932.98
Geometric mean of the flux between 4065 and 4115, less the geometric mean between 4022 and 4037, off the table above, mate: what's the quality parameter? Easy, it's -1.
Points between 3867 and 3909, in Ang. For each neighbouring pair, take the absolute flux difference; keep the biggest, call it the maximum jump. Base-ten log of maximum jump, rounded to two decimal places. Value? 0.98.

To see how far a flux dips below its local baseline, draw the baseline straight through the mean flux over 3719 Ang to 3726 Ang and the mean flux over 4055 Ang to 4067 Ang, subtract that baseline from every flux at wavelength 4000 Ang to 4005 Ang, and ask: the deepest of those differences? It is 3.9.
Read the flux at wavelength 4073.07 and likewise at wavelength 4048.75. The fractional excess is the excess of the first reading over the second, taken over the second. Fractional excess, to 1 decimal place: 0.0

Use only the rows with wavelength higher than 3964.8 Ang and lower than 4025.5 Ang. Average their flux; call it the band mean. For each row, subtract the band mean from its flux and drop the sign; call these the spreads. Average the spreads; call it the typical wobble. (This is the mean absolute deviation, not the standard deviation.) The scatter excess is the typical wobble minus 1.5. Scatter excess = 5.7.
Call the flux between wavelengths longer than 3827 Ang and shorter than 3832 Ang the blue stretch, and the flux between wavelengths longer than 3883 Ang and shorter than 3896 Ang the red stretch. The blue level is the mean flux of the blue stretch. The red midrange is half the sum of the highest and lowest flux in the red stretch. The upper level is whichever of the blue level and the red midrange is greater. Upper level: 26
